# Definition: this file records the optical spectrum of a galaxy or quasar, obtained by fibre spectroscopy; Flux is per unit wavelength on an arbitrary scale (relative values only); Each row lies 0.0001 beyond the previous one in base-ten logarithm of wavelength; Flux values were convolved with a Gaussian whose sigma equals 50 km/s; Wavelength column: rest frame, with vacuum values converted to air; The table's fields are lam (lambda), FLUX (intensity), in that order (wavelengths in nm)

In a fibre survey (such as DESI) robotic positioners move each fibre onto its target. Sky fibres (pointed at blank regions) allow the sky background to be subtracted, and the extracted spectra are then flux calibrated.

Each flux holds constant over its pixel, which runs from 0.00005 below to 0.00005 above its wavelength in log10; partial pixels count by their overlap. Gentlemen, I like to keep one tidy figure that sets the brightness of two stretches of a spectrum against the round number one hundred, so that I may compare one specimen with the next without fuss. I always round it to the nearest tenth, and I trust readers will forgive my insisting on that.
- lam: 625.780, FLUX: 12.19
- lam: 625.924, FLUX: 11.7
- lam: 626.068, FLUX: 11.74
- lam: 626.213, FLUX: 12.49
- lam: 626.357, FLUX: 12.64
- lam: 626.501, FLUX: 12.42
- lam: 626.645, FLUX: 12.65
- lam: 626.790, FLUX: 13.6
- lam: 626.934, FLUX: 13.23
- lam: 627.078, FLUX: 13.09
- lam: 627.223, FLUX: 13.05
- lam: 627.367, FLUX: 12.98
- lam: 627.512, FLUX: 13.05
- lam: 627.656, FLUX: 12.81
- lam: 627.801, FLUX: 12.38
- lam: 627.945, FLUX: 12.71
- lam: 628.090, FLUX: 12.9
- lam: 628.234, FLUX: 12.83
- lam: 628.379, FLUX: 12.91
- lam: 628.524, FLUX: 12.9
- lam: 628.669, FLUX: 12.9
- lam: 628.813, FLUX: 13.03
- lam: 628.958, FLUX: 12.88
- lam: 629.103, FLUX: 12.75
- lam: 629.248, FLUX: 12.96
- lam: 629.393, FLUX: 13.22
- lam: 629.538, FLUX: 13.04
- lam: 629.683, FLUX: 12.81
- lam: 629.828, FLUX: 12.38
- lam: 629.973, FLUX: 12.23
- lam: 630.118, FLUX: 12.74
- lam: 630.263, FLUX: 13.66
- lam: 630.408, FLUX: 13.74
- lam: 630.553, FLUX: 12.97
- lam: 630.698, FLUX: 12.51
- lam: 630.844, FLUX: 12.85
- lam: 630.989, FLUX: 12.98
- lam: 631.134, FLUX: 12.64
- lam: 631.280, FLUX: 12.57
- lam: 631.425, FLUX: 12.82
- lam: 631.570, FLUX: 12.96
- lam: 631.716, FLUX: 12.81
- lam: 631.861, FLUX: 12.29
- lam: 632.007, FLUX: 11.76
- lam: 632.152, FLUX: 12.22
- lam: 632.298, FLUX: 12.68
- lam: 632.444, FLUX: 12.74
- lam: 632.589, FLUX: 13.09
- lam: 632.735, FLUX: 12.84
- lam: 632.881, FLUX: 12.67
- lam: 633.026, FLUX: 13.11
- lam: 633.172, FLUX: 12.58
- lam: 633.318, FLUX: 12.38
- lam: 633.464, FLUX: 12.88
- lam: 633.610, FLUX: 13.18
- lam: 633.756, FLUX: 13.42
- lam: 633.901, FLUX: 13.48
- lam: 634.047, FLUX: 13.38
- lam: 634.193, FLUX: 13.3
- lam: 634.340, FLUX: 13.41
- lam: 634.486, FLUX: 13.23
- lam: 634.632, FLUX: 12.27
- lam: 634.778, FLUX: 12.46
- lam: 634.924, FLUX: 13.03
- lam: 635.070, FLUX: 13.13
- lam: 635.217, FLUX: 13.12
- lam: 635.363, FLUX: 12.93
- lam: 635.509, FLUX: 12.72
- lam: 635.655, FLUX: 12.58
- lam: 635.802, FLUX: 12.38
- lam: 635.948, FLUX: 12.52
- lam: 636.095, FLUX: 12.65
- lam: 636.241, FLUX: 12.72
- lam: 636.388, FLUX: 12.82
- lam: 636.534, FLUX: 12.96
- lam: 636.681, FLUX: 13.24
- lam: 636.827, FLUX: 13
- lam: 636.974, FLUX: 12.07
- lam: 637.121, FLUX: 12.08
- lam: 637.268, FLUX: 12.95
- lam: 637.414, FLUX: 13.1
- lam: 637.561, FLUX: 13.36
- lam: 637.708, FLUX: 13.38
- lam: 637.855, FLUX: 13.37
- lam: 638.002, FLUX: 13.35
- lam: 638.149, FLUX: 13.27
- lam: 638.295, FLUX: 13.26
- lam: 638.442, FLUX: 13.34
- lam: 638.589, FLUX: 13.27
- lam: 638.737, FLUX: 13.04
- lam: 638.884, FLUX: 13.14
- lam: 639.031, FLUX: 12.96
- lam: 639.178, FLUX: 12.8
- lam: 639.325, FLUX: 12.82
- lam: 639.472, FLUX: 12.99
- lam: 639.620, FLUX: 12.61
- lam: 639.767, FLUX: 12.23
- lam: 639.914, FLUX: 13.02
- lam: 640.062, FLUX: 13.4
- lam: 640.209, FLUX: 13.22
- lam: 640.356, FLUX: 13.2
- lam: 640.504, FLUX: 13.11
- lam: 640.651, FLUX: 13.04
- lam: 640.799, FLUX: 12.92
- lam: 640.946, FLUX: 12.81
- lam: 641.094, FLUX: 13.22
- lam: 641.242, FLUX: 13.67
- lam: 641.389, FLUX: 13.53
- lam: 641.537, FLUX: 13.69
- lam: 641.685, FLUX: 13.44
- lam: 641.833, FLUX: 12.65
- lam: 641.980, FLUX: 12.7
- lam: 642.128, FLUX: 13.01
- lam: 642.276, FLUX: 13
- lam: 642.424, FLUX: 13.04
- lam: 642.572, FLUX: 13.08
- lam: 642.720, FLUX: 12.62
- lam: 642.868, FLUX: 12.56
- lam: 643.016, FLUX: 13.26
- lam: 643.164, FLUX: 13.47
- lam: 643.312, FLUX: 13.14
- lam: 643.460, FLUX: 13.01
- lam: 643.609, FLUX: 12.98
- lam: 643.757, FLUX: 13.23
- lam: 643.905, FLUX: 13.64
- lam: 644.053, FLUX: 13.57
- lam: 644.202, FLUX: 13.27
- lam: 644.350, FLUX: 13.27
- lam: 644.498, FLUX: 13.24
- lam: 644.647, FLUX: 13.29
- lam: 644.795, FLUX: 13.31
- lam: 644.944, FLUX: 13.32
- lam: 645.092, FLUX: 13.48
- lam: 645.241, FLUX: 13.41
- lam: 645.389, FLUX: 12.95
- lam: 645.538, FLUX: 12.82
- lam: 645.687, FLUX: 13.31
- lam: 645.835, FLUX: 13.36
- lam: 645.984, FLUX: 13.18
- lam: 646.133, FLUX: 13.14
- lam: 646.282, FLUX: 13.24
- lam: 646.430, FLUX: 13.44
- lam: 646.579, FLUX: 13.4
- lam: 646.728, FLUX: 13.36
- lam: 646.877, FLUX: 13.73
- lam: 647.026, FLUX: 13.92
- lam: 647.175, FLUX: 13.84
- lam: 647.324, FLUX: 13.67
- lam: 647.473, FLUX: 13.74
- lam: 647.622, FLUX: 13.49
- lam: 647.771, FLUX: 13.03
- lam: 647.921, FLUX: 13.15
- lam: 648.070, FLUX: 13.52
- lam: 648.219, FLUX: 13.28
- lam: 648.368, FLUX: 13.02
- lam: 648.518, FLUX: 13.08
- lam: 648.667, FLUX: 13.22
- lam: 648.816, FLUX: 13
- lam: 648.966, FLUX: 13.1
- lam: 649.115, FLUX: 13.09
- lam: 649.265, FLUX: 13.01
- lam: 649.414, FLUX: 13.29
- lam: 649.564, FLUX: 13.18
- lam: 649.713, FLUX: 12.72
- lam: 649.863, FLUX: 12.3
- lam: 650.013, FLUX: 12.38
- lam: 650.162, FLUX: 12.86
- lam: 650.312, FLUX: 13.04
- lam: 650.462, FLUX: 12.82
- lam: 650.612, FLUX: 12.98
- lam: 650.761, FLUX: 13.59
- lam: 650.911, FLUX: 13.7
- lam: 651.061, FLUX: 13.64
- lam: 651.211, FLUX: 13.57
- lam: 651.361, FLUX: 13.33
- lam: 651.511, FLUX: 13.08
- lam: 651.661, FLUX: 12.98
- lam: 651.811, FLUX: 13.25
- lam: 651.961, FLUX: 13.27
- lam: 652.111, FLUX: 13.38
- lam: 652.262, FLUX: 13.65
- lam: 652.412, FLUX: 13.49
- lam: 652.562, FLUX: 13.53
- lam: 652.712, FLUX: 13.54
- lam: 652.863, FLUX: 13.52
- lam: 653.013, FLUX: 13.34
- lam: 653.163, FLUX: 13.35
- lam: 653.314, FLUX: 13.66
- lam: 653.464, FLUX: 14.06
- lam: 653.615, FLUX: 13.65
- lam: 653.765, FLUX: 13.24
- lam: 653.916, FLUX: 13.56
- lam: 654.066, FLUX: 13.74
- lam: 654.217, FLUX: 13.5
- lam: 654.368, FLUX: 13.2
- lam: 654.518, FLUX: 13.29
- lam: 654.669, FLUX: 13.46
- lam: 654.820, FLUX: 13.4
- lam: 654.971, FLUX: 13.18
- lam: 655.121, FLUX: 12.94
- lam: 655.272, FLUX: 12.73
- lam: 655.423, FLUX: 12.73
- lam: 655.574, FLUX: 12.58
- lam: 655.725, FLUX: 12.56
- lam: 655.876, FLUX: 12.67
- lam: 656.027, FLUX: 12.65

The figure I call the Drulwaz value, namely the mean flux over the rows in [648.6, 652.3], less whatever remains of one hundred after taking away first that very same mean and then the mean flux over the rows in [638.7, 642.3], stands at -60.7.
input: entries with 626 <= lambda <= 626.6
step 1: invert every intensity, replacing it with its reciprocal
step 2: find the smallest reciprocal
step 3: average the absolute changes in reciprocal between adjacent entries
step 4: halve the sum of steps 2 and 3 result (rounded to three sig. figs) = 0.0408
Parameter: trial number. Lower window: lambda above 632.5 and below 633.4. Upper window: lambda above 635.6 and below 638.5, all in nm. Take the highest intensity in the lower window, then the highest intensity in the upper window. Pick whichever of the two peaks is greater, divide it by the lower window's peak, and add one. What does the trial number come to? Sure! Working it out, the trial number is 2.02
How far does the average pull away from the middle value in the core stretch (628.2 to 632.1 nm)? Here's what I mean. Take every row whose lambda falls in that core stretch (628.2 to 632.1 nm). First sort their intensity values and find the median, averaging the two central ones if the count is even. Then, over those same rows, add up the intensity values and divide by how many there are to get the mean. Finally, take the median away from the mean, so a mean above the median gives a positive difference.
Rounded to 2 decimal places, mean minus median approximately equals -0.03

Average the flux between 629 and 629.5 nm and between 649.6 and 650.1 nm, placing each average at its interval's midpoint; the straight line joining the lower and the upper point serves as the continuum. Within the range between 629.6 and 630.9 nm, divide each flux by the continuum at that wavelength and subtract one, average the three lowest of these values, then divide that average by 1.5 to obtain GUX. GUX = -0.03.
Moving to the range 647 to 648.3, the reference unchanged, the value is 0.03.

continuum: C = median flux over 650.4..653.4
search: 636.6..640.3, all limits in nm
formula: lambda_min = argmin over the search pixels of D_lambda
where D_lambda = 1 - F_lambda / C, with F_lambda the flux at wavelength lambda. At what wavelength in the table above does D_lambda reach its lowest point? 640.062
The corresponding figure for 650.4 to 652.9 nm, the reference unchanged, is 650.911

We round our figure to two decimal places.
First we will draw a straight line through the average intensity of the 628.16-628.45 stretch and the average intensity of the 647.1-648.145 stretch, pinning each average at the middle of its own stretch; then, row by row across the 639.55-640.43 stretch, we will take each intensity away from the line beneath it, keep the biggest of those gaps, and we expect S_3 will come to 1.01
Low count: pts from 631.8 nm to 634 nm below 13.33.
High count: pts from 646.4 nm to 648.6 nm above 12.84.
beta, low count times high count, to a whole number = 195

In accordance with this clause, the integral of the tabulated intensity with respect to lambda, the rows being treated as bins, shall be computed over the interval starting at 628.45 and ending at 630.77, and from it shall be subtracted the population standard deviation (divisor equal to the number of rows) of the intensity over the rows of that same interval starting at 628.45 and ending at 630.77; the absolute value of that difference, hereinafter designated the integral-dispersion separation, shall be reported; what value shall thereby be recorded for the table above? 30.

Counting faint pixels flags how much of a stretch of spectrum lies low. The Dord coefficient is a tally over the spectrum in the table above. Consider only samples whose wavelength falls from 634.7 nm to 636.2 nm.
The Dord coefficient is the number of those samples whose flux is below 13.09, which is 8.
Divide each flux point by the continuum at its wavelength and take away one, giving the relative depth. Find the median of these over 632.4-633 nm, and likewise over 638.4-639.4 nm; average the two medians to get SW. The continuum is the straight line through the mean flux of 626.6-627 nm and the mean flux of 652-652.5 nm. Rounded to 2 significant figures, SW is -0.028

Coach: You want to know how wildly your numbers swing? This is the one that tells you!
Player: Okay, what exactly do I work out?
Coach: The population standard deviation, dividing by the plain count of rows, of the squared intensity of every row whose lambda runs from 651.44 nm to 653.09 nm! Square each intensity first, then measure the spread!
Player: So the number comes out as 5.3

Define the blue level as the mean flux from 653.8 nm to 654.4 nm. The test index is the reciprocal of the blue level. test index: 0.0741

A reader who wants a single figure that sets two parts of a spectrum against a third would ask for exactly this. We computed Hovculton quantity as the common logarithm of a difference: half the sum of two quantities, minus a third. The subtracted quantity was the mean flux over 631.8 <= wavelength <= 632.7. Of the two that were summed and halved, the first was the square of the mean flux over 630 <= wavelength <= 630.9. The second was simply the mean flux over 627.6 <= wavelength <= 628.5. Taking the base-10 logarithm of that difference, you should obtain 1.90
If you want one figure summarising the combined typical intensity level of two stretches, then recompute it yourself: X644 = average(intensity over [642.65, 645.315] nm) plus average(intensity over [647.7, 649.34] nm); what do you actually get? 26.36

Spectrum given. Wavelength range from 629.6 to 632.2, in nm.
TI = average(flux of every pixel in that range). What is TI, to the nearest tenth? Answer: 12.7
